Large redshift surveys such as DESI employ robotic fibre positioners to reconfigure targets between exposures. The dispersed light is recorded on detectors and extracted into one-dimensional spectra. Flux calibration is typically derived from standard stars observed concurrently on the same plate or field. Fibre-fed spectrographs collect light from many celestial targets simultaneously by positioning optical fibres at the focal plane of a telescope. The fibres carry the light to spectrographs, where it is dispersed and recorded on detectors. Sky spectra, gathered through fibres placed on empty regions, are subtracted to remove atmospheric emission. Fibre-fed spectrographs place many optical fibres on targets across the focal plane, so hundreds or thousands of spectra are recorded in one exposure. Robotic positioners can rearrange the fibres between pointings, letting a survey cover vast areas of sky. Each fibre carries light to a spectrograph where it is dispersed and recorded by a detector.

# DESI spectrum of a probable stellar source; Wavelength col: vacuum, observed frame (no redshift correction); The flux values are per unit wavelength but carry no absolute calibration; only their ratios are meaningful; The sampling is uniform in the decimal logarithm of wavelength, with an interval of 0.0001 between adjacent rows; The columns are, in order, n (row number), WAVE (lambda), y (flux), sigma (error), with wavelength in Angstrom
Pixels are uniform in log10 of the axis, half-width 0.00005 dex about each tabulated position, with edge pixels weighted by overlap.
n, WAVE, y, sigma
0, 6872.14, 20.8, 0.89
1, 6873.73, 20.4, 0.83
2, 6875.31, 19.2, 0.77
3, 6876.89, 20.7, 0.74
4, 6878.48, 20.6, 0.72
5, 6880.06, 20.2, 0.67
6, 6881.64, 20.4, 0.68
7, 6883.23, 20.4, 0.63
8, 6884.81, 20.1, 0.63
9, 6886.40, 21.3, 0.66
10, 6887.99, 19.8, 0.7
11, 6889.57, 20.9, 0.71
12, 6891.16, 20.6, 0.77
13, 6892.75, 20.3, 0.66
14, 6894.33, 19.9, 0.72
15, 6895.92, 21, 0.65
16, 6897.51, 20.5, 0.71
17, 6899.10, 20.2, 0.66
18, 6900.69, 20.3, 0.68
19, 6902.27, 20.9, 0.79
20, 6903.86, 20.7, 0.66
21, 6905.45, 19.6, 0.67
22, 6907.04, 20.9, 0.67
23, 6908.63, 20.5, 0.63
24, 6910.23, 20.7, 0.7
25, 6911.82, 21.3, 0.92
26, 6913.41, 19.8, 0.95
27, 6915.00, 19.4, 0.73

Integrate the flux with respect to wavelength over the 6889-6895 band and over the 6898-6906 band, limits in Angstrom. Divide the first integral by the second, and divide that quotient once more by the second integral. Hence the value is 0.005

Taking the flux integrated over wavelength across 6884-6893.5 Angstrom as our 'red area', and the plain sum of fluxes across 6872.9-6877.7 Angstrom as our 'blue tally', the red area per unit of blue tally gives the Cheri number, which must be 3.2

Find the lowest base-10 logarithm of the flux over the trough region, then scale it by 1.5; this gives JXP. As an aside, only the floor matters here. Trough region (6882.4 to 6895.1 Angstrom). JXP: 1.94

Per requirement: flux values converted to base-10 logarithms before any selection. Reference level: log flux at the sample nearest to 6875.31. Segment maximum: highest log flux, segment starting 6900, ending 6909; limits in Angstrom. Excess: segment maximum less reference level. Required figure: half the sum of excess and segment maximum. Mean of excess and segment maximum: 0.678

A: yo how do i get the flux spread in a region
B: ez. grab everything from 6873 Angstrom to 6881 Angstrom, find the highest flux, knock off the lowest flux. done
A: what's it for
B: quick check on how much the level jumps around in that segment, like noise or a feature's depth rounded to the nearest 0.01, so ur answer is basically 1.50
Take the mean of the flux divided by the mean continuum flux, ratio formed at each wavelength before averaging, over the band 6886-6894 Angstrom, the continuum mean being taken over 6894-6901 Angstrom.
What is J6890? 1.01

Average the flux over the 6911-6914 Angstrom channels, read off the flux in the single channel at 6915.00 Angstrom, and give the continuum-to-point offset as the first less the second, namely 1.2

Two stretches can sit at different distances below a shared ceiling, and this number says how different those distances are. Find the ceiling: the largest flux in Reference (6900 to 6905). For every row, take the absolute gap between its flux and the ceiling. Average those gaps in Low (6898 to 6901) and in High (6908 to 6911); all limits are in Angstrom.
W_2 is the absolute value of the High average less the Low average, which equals 0.3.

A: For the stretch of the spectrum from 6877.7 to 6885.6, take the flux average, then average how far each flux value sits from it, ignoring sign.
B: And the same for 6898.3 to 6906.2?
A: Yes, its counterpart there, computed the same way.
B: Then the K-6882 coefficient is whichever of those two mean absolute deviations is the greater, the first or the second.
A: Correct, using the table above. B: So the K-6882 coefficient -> 0.37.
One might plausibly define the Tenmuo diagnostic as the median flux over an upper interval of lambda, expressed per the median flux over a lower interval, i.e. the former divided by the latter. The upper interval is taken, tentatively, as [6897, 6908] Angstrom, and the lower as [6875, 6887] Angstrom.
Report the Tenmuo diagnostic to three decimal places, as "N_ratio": 1.005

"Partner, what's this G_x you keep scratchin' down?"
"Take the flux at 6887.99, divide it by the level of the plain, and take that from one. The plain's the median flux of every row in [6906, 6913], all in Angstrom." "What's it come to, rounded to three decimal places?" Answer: 0.048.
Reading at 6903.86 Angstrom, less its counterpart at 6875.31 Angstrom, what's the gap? 1.5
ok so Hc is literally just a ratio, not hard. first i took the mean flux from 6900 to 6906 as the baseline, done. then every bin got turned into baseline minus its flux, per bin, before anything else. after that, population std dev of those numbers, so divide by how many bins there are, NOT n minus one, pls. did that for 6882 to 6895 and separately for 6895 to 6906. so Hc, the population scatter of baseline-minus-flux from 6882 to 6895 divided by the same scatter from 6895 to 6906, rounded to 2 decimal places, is 1.07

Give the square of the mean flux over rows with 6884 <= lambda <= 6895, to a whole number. 417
